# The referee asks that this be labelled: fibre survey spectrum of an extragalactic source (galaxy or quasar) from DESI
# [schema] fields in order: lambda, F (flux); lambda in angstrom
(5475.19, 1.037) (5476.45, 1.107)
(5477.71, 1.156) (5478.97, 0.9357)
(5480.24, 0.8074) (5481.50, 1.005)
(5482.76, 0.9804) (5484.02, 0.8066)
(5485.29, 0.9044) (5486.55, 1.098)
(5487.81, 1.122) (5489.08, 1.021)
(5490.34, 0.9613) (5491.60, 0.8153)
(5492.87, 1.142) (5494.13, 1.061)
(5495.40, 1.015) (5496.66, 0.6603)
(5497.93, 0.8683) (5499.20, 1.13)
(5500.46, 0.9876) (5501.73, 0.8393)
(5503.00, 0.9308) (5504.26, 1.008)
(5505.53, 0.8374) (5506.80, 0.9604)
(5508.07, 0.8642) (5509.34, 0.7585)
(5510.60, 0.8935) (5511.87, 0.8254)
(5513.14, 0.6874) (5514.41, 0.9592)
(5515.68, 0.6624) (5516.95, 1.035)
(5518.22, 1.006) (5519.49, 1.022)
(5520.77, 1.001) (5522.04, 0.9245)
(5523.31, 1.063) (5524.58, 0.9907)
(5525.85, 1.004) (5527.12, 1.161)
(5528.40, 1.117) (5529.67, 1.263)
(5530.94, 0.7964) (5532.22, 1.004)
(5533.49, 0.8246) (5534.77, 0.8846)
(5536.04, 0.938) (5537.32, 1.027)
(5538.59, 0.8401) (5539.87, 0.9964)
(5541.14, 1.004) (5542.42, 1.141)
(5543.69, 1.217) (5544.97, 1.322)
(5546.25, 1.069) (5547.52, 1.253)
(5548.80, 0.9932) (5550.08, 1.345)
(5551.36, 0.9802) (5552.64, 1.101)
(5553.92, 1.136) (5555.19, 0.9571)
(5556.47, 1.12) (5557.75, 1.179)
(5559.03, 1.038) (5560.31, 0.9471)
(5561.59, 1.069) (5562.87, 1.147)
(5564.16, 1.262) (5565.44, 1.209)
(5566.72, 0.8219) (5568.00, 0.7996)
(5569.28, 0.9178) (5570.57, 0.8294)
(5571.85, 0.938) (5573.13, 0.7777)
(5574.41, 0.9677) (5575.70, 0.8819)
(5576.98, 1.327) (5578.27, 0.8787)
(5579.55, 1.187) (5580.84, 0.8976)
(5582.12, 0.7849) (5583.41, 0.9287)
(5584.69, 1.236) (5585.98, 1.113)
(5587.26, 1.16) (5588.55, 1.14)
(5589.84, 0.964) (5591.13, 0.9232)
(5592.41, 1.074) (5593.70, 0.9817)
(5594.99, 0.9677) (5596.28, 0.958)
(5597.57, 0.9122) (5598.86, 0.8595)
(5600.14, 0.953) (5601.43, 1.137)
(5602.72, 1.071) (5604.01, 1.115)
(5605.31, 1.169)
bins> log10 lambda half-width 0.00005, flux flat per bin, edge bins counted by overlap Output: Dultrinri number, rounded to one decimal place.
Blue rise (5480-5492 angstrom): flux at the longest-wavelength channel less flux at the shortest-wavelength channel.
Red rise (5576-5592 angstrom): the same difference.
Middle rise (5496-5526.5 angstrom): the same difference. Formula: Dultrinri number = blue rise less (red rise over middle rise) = 1.2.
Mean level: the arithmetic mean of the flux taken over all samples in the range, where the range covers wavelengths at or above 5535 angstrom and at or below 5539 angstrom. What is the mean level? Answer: 0.94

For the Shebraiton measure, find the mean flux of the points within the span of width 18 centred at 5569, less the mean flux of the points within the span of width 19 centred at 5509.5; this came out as 0.11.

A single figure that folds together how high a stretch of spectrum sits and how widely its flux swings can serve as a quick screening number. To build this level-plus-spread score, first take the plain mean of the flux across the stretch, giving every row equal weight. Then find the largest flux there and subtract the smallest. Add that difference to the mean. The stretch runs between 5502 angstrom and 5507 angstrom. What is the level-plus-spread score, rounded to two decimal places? 1.10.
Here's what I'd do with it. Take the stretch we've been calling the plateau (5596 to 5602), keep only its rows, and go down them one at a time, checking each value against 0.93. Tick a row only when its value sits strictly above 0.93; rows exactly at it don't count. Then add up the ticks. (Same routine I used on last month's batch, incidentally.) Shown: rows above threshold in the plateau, 3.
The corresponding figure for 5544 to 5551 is 5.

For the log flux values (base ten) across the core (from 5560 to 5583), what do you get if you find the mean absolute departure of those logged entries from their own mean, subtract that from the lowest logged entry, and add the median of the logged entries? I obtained -0.20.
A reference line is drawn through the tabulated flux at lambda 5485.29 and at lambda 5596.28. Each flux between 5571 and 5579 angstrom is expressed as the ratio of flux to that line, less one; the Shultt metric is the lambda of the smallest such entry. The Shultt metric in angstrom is 5573.13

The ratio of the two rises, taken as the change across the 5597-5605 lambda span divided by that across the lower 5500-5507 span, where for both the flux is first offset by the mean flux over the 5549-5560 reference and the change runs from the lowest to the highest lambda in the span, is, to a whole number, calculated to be -7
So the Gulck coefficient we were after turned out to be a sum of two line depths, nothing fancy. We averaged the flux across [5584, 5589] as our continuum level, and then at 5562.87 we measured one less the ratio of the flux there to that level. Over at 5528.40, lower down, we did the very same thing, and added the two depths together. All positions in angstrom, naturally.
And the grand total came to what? 0.05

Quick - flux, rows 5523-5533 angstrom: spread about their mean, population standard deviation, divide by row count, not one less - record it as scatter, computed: 0.13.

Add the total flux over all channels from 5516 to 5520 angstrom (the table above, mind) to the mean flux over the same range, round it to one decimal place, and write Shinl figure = 4.1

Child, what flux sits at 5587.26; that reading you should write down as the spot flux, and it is 1.16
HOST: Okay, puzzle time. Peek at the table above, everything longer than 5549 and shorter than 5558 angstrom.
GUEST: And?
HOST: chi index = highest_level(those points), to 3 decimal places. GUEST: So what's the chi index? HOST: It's 1.345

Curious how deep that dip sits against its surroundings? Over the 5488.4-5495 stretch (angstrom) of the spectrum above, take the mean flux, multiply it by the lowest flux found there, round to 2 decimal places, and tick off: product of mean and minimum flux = 0.82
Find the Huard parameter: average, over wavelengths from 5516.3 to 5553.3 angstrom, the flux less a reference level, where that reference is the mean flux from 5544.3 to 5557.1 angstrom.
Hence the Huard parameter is -0.08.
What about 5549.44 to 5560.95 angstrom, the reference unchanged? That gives -0.04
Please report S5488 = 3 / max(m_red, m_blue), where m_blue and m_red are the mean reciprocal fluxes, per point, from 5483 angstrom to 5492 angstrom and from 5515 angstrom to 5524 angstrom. 2.81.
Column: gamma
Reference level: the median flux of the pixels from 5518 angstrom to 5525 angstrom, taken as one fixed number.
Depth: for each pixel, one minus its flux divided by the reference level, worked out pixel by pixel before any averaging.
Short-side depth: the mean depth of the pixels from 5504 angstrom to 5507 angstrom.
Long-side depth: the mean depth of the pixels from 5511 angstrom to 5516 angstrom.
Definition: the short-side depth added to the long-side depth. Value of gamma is 0.29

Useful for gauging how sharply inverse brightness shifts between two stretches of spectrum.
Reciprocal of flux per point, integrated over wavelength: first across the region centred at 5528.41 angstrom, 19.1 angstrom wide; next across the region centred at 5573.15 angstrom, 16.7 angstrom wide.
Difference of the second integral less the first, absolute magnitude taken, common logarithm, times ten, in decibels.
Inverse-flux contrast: 1.5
